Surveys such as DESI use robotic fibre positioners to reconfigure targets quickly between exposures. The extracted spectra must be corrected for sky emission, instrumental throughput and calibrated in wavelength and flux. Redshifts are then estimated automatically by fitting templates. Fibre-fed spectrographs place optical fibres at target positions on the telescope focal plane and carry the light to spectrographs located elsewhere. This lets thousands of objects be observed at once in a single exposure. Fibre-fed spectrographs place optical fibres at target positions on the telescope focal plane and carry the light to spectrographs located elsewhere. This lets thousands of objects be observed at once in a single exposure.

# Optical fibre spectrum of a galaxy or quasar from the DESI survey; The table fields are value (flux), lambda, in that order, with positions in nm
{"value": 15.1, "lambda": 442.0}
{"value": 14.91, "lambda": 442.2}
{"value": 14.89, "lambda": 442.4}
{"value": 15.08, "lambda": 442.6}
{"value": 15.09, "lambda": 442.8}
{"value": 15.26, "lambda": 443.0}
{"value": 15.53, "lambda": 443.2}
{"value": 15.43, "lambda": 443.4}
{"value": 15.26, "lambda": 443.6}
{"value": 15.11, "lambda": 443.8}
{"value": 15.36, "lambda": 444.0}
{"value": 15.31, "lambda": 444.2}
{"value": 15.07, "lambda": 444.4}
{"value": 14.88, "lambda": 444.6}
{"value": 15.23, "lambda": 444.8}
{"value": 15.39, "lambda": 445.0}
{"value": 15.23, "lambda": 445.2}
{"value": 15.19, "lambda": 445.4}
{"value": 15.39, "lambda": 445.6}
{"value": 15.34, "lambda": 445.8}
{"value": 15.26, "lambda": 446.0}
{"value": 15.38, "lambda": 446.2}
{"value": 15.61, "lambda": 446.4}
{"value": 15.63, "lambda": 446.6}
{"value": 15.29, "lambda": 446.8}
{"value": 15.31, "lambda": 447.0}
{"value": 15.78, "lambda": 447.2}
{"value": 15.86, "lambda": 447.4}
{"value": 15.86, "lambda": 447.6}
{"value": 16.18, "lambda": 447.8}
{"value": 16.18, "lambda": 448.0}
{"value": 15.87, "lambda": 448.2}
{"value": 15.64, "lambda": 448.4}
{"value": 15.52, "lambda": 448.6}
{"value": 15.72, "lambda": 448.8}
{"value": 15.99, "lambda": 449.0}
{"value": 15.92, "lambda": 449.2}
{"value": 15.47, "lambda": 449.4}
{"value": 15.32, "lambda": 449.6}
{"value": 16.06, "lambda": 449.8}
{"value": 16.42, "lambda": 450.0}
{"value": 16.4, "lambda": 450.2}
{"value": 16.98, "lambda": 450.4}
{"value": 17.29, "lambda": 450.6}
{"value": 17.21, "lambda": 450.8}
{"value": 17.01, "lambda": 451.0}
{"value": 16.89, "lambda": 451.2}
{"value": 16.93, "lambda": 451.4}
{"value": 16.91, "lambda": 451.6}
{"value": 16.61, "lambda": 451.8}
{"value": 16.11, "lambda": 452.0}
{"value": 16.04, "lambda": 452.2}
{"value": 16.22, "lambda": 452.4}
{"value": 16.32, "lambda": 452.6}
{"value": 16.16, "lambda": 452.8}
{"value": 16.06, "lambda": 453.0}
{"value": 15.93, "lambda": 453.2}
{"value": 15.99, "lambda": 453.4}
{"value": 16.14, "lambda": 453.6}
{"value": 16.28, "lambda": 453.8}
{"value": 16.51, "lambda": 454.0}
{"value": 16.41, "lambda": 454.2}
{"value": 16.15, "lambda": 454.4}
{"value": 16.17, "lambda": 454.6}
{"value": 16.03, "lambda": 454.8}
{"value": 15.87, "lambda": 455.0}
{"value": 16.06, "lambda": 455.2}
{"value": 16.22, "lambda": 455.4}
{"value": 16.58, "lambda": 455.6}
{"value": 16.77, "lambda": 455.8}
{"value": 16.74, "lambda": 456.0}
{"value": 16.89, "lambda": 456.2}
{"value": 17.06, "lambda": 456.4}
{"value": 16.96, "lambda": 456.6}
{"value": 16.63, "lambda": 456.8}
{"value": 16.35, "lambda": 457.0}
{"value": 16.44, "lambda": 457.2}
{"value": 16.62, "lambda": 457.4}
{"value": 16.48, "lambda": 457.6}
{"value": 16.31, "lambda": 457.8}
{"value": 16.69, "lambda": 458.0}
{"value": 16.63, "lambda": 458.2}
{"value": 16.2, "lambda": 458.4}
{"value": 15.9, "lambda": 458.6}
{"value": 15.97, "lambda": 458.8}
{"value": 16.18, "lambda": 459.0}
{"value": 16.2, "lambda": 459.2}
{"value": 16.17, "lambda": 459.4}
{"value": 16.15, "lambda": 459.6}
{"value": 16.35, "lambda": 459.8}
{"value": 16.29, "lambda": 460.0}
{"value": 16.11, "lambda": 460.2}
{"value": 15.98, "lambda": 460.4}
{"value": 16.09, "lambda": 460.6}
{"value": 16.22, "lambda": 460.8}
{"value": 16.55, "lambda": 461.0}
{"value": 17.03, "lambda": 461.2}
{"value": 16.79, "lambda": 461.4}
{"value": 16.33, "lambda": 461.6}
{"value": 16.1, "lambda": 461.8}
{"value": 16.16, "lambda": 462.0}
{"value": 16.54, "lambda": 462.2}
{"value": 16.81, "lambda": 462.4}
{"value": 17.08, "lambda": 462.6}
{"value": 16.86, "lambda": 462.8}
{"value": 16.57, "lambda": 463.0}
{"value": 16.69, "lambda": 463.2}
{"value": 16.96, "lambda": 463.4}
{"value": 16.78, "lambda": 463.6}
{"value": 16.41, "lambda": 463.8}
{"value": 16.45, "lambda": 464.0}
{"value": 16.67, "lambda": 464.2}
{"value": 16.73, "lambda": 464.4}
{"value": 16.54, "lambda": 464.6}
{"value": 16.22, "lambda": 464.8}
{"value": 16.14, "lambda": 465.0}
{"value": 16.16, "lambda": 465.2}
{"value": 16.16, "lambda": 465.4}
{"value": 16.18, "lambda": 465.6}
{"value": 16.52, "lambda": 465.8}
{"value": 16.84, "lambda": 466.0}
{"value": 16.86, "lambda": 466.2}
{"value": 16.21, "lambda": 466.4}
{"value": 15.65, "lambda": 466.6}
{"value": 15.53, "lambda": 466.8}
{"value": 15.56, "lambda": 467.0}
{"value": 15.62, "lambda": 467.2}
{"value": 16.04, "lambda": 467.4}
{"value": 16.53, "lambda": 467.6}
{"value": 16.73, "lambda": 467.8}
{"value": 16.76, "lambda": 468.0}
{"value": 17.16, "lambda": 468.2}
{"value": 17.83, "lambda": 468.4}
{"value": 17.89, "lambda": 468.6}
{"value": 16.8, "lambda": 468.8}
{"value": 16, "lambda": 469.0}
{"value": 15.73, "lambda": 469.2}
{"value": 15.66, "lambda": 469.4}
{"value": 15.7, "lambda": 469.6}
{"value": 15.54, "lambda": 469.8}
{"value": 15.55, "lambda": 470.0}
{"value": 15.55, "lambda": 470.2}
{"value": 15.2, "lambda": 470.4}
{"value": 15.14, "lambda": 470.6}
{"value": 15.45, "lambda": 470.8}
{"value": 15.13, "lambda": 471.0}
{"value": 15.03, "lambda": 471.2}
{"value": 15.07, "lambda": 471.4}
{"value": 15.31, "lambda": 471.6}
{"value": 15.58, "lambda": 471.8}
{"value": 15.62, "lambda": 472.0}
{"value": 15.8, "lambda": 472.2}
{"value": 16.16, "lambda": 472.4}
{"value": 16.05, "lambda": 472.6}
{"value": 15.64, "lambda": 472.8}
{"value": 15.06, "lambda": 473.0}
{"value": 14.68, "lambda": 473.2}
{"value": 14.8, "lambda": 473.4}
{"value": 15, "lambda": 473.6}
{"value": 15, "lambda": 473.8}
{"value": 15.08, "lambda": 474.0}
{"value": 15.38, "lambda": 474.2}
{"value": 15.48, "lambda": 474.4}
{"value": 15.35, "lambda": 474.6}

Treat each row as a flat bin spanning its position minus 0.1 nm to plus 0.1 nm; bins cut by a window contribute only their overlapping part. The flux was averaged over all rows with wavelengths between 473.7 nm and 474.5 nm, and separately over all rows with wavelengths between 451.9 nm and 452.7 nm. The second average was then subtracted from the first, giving -0.9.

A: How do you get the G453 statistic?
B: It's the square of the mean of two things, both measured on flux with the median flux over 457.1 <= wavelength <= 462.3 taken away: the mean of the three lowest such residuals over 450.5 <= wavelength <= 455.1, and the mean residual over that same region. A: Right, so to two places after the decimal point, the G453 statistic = 0.01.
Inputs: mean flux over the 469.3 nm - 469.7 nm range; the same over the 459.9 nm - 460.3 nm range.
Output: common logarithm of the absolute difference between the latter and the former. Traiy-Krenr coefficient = -0.28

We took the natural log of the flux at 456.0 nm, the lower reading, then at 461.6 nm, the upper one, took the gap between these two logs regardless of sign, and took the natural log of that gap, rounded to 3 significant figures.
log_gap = -3.70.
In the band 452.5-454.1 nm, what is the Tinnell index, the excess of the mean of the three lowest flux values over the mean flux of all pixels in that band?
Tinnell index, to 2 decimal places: -0.18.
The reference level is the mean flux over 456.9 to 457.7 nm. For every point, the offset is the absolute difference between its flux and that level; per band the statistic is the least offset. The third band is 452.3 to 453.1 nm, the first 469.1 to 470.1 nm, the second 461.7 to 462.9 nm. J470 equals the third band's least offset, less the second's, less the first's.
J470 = -0.7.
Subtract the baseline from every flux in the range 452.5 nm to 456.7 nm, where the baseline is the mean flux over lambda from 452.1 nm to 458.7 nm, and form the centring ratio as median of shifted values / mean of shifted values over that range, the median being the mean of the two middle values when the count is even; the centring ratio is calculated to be 13.4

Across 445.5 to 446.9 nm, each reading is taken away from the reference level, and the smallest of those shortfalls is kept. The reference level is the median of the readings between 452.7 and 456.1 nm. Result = 0.5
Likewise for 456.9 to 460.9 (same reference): -0.5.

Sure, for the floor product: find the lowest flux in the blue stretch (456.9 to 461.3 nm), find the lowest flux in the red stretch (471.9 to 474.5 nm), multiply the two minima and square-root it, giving 15.3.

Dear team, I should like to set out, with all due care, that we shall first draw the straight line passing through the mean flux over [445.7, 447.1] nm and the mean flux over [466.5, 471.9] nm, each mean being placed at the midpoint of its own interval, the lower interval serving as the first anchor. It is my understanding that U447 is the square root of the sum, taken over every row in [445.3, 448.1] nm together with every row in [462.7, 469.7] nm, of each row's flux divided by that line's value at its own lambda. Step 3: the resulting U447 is 7.1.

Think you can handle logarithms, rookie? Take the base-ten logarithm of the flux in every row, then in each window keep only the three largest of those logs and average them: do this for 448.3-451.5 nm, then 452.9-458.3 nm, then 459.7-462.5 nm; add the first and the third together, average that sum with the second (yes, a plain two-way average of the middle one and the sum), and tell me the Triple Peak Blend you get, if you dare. 1.846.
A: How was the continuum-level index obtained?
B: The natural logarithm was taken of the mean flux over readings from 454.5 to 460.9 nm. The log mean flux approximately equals 2.79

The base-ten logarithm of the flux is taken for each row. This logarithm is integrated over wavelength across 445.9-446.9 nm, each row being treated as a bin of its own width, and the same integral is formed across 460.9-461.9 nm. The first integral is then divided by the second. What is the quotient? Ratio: 0.97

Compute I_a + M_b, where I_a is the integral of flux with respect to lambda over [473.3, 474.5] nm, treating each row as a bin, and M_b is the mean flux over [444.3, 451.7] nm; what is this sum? 34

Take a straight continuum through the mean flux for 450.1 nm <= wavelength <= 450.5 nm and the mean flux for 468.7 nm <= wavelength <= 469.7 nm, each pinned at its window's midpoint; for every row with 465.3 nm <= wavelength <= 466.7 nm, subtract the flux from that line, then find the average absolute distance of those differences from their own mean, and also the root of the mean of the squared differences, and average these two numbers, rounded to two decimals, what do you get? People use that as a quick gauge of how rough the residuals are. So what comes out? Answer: 0.40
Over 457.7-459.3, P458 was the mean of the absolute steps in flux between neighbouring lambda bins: 0.21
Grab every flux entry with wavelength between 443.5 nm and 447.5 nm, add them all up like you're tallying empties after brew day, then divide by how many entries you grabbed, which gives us 15.3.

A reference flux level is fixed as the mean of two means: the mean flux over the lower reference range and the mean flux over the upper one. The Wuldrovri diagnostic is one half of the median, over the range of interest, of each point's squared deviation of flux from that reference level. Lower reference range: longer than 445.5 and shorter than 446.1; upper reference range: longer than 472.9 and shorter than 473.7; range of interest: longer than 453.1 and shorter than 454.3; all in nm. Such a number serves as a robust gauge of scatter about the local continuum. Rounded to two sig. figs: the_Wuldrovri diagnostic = 0.61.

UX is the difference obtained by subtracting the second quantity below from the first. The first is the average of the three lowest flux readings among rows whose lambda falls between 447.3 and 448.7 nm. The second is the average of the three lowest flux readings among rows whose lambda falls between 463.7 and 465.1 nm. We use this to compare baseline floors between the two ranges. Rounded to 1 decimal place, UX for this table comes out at -0.6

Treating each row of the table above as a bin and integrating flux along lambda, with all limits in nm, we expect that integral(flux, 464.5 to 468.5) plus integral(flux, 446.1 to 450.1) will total 128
